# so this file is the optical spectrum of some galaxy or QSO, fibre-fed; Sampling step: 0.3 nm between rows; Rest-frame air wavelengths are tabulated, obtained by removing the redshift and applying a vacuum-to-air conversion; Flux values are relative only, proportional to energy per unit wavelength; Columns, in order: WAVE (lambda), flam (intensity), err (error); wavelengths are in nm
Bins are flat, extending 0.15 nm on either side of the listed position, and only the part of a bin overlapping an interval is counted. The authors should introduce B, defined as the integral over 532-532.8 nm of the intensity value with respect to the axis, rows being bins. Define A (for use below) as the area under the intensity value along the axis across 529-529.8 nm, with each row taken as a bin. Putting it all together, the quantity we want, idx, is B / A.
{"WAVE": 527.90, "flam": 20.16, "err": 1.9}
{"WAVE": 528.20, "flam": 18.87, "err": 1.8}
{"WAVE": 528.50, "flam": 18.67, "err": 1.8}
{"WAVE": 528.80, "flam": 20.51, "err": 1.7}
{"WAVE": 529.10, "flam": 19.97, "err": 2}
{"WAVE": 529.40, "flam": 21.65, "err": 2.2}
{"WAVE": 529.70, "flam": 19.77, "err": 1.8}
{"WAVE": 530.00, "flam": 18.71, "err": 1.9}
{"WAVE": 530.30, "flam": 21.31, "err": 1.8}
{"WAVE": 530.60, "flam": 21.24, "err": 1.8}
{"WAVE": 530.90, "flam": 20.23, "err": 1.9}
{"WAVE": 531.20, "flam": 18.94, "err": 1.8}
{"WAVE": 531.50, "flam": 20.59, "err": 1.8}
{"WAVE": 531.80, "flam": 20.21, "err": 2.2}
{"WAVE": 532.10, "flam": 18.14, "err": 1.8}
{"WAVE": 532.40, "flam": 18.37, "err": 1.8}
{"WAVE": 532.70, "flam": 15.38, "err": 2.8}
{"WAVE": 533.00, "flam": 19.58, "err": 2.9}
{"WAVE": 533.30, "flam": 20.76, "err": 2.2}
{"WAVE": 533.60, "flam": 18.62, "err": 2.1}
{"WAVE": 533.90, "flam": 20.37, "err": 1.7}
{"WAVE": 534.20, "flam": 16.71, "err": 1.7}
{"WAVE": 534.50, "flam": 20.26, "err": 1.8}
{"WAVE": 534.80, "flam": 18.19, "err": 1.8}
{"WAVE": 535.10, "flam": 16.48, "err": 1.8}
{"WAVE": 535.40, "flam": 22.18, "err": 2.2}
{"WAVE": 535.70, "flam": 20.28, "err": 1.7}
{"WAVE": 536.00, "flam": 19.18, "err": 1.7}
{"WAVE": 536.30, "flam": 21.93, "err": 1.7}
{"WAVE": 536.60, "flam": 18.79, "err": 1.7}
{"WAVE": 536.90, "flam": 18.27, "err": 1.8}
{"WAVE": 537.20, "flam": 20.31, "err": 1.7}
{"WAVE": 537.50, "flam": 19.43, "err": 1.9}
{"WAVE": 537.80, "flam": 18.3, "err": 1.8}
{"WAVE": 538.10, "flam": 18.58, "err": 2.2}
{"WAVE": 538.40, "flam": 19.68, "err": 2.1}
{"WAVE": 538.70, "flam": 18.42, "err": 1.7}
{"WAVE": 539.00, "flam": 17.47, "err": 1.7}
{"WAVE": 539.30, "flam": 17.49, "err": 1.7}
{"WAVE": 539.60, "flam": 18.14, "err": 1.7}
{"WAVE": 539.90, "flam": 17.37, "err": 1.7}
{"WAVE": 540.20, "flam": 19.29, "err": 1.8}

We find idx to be 0.8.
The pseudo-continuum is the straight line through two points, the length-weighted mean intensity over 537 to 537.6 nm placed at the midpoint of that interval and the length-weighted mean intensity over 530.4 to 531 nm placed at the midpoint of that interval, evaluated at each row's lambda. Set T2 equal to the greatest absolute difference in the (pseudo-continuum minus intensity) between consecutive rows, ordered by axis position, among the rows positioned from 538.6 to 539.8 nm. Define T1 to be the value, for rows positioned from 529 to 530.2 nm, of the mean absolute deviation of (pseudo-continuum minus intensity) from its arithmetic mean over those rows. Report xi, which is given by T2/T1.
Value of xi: 1.1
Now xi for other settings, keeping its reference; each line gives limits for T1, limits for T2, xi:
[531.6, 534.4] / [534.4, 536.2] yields 4.2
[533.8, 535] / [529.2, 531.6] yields 1.9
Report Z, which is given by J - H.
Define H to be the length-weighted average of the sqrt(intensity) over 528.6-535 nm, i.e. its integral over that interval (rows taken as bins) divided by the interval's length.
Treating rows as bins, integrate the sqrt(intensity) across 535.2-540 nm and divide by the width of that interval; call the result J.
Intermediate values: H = 4.41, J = 4.368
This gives -0.04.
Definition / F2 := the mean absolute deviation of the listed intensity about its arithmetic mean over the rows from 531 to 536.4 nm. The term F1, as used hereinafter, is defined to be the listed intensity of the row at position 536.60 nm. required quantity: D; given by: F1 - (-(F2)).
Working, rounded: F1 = 18.79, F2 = 1.45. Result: 20.2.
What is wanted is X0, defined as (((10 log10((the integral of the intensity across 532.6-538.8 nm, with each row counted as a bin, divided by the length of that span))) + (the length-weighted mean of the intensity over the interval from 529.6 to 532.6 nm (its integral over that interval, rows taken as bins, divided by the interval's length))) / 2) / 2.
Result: 8.13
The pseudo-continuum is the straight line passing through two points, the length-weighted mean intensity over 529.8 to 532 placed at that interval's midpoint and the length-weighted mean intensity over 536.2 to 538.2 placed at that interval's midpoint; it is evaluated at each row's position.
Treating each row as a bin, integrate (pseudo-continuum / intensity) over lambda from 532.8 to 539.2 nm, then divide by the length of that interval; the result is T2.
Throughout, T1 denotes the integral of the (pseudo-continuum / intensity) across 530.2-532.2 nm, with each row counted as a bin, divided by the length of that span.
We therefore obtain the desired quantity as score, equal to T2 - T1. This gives 0.020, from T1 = 1.00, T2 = 1.02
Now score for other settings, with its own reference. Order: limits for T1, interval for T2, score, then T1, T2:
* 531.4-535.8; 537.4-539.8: -0.006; 1.05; 1.04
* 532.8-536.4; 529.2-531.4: -0.020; 1.02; 1.00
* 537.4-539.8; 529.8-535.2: 0.005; 1.04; 1.05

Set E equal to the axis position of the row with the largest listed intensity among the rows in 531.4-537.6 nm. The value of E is 535.40 nm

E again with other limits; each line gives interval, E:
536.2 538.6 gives 536.30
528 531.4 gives 529.40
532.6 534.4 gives 533.30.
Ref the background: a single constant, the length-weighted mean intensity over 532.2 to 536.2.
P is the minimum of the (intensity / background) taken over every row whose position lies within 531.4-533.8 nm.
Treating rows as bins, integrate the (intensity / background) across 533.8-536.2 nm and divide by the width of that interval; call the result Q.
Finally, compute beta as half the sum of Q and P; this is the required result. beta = 0.91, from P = 0.81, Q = 1.014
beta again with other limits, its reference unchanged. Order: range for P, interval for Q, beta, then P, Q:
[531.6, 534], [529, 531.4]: 0.94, 0.81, 1.067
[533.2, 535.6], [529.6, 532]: 0.96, 0.87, 1.059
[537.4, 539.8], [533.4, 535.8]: 0.96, 0.92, 1.009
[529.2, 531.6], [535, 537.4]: 1.01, 0.99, 1.040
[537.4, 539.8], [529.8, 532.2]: 0.99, 0.92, 1.051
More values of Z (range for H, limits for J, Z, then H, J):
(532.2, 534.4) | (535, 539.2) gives 0.08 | 4.30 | 4.384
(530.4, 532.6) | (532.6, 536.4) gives -0.05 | 4.43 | 4.380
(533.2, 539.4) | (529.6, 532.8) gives 0.03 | 4.37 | 4.402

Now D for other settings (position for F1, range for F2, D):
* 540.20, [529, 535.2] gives 20.6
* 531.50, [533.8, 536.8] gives 22.2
